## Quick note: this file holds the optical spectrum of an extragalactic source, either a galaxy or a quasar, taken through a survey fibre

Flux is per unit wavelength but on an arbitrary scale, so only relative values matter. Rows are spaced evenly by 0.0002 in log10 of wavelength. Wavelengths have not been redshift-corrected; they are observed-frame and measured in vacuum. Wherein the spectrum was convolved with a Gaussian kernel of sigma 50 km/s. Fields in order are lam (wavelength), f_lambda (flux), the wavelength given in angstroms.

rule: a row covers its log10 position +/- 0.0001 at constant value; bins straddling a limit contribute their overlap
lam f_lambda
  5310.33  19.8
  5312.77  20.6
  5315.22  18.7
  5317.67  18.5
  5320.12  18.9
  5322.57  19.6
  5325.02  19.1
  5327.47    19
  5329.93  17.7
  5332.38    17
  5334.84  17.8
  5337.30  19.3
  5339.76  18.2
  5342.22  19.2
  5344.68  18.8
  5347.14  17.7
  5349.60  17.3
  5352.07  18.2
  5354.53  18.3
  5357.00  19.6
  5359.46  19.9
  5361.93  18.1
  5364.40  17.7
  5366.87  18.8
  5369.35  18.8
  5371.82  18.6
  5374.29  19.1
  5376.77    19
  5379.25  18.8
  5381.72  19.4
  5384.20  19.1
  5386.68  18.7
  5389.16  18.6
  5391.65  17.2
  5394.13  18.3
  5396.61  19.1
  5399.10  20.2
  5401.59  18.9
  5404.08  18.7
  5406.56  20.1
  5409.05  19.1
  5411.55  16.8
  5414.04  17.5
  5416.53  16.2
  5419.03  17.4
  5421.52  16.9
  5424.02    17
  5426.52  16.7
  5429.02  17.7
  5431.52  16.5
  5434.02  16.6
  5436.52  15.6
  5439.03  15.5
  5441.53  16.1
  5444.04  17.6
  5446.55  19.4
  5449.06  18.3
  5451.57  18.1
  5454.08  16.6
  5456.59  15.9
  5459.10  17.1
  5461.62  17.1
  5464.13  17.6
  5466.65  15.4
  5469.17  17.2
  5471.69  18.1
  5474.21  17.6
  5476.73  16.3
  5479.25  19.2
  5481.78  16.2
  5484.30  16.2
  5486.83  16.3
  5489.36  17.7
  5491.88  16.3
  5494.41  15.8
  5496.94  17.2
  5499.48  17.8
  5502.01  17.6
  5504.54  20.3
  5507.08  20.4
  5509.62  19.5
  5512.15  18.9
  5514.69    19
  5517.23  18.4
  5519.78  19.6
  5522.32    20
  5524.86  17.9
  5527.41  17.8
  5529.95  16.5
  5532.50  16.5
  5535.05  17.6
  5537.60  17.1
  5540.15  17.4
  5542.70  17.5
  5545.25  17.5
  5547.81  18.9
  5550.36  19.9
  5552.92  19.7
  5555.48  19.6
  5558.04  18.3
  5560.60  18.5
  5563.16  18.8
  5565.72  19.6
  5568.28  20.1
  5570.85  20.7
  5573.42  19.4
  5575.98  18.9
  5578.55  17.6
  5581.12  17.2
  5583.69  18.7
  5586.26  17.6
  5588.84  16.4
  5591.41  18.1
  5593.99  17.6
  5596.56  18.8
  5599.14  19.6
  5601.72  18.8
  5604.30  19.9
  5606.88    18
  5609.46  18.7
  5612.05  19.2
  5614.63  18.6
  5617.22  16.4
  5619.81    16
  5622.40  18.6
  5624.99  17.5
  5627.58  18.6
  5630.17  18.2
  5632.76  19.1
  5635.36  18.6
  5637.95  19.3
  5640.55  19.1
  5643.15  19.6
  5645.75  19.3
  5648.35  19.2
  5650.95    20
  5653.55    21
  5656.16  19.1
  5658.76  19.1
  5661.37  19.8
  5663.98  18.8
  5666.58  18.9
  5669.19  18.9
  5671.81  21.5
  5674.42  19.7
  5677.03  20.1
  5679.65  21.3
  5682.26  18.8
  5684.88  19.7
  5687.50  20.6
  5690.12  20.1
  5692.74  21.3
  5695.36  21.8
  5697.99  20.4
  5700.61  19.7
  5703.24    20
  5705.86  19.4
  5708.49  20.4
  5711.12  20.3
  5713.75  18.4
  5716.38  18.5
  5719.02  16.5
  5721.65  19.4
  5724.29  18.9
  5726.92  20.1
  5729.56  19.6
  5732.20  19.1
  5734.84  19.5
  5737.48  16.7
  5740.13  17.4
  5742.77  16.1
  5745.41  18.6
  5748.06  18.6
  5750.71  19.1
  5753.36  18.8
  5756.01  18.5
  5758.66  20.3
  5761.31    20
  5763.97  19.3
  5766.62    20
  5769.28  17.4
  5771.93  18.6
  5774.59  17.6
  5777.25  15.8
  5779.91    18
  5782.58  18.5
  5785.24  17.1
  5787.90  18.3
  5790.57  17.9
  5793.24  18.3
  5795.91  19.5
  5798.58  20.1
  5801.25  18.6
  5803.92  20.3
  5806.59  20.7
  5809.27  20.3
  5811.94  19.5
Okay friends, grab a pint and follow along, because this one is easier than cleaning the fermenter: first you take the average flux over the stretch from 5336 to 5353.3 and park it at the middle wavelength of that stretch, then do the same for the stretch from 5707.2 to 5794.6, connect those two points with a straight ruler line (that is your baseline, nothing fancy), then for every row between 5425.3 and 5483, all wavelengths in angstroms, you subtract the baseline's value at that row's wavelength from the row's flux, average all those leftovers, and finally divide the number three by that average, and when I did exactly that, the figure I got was -2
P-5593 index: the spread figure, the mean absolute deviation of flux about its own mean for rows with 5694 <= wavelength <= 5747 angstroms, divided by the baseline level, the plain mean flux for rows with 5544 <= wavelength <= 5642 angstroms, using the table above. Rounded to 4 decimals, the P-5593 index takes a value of 0.0604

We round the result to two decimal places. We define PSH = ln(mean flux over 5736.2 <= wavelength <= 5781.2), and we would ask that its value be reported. 2.91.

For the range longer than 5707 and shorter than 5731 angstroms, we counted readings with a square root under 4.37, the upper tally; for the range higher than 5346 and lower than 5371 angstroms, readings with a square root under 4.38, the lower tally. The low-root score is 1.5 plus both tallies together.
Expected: 13.5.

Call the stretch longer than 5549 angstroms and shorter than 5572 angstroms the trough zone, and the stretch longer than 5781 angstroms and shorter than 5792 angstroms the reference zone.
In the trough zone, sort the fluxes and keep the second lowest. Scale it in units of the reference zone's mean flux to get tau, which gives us 1.03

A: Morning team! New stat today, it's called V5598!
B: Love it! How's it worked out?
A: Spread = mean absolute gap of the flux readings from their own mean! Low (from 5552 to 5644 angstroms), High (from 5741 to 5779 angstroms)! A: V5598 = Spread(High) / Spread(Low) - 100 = -98.7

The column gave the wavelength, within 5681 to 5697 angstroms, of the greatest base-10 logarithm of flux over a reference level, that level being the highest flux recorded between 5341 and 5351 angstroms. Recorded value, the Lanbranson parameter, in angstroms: 5695.36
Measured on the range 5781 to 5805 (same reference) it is 5803.92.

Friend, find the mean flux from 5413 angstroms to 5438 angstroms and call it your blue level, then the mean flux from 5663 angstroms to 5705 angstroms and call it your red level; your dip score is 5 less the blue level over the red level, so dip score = 4.16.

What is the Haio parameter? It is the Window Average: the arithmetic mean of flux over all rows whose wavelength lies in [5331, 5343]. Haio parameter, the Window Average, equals 18.3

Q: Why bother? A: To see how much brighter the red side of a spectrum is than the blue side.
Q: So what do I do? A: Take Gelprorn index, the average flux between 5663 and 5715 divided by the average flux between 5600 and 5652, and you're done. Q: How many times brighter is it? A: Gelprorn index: 1.07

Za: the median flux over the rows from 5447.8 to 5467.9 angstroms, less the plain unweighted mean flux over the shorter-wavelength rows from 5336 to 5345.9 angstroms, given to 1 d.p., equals -1.8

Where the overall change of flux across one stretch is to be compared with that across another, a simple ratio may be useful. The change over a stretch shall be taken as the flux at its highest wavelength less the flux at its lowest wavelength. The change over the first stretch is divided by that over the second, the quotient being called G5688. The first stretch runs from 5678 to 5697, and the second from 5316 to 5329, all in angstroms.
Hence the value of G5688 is 1.0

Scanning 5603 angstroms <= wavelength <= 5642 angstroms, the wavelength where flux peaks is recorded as 5604.30 angstroms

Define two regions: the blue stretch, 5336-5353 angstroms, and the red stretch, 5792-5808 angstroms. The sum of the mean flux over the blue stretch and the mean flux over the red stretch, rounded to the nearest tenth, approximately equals 38.0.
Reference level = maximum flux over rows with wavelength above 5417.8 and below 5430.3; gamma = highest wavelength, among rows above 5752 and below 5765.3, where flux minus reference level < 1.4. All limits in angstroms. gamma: 5756.01 angstroms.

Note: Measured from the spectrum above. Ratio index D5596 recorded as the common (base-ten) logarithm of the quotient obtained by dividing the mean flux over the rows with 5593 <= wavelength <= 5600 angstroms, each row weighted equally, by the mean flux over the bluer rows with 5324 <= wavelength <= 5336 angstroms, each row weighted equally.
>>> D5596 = 0.01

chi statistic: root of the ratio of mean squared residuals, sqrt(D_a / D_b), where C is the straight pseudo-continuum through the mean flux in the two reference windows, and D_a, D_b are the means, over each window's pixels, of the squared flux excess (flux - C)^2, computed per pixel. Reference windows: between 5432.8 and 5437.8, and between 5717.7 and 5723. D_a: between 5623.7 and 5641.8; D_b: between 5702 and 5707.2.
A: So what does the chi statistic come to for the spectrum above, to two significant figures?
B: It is 0.73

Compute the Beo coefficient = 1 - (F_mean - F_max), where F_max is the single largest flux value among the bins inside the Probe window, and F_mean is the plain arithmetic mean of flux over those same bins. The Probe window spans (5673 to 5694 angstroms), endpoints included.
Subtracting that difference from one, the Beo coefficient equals 2.1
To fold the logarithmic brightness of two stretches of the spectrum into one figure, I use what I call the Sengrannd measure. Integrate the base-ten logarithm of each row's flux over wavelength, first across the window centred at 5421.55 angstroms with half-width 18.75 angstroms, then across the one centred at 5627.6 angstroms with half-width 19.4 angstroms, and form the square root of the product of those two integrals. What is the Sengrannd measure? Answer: 47.7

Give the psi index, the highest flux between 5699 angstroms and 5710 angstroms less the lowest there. 1.0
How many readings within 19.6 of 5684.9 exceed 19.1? 12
